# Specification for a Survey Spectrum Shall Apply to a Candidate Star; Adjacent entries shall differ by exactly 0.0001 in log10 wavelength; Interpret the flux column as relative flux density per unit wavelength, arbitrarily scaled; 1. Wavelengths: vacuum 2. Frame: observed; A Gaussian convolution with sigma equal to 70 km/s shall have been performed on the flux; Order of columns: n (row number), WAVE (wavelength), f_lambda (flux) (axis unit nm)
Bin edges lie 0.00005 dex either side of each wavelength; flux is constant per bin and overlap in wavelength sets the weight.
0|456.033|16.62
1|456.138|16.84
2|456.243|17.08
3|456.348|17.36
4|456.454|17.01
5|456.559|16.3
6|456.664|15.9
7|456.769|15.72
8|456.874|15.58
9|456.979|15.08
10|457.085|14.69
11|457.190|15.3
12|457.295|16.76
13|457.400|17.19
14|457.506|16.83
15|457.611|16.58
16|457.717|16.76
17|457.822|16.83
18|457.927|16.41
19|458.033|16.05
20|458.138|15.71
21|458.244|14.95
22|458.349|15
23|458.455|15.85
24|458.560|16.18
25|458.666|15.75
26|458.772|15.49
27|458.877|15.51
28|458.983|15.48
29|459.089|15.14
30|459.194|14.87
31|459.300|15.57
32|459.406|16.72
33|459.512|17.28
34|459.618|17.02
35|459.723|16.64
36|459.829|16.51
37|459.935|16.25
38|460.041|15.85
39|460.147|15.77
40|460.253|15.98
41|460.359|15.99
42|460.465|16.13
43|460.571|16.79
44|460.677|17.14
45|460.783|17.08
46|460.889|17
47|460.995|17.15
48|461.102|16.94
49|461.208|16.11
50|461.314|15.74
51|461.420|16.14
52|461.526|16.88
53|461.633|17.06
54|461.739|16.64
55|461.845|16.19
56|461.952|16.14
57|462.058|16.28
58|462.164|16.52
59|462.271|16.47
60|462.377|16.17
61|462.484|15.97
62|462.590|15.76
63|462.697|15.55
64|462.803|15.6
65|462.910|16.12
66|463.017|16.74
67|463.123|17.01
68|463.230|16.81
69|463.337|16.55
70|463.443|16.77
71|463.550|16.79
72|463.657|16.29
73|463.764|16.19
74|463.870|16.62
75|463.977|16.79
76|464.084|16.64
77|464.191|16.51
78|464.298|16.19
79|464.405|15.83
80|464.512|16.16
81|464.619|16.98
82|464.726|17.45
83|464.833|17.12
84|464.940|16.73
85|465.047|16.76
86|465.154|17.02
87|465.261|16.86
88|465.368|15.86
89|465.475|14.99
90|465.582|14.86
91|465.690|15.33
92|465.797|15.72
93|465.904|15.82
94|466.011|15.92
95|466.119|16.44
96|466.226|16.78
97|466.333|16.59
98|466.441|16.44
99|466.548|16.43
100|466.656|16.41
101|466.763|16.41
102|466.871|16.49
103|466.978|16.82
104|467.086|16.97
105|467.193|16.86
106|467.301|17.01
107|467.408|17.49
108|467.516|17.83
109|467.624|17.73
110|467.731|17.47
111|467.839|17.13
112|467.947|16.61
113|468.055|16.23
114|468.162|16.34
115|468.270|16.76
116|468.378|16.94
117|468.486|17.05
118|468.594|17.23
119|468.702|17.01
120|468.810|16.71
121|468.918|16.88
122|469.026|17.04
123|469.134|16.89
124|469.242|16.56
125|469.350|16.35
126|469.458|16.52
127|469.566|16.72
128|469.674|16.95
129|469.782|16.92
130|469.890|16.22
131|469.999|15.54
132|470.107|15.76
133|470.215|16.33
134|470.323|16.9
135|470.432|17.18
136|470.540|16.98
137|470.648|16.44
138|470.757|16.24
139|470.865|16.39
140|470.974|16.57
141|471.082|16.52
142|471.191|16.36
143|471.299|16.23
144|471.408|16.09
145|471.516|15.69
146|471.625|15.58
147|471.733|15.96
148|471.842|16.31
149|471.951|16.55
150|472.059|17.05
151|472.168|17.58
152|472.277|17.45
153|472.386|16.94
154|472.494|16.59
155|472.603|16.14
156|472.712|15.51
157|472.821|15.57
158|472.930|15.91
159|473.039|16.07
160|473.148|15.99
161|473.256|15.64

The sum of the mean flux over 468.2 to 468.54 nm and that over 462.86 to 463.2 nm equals 33.5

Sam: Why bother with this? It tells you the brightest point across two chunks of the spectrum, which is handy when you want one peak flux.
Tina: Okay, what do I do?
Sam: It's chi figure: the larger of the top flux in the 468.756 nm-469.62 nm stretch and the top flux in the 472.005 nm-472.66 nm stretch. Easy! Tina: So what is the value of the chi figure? 17.6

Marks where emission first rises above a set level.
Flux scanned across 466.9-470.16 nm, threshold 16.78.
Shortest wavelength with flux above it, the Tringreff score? 466.978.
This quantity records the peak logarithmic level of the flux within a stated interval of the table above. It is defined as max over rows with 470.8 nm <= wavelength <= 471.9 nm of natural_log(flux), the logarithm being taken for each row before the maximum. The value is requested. 2.81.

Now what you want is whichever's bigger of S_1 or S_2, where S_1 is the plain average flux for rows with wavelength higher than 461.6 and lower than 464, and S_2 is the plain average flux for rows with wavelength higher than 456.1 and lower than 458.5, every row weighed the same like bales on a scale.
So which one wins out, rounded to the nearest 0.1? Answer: 16.4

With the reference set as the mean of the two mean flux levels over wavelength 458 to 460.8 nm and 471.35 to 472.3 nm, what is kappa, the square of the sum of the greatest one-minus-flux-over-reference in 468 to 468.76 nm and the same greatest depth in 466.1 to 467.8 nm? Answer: 0.000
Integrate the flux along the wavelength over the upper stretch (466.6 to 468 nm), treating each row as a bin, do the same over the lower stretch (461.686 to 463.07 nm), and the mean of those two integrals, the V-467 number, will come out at 23.1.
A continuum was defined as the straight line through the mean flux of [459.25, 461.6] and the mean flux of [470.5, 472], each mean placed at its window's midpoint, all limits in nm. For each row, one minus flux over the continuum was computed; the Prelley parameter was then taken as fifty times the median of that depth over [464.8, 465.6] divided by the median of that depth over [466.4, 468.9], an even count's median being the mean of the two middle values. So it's 34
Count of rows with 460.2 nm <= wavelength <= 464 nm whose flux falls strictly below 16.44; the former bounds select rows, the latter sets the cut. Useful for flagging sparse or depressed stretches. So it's 17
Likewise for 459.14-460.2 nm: 5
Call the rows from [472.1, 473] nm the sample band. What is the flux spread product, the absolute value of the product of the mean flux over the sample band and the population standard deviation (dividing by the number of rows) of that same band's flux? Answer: 12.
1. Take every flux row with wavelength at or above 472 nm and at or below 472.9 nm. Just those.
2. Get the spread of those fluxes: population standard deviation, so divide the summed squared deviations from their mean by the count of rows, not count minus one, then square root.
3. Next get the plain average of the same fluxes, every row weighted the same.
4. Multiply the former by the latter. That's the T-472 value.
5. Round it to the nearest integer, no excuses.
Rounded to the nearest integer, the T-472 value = 12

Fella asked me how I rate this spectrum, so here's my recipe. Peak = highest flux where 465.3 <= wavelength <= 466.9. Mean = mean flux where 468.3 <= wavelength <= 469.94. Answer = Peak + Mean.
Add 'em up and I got 33.6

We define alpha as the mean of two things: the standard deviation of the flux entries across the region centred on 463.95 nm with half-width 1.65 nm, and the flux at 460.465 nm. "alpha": 8.4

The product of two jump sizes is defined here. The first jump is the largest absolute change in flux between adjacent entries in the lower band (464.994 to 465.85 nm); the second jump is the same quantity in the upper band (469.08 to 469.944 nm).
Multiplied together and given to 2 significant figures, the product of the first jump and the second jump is 0.70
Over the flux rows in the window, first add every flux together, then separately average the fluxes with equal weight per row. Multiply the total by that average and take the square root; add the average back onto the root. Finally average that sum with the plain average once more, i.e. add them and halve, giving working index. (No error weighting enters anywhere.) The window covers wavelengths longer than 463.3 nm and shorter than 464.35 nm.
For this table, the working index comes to 43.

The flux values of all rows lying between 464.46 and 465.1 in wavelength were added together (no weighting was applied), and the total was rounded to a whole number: 101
